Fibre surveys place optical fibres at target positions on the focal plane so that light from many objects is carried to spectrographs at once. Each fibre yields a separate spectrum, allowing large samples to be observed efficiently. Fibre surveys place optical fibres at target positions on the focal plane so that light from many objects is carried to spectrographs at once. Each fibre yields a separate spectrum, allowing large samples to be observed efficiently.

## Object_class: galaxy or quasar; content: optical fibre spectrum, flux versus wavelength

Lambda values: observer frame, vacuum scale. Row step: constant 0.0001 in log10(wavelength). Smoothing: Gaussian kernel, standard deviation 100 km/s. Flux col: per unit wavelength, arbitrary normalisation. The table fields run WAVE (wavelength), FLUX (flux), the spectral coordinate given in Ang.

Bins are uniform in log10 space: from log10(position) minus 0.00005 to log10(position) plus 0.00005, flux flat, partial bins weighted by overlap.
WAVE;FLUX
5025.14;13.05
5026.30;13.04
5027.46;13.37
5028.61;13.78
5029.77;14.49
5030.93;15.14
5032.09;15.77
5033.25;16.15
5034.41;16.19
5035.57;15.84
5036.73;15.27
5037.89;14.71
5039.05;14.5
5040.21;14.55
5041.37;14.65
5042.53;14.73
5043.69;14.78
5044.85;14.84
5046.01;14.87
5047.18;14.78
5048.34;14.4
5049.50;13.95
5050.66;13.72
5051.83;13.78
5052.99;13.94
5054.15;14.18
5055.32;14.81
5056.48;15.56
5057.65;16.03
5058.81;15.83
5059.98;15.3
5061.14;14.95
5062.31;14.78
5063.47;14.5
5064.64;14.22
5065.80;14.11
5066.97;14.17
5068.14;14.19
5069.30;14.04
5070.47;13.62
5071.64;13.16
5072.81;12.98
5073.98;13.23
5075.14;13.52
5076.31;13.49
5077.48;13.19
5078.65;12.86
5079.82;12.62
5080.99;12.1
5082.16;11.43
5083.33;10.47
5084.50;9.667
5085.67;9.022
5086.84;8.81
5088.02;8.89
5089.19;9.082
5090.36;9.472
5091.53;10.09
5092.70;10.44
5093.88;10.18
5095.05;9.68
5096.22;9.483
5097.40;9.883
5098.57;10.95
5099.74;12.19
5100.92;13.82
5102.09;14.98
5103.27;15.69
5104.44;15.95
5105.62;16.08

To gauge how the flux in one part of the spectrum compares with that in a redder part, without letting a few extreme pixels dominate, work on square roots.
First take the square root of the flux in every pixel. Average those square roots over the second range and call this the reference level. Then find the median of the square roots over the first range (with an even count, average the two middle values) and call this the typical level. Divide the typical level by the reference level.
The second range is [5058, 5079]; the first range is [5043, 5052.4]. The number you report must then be 1.02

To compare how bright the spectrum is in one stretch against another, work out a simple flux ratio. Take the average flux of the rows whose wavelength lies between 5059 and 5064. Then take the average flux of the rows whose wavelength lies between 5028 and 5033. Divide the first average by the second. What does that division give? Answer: 1.01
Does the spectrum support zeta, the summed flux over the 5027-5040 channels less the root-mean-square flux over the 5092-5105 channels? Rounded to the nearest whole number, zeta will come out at 153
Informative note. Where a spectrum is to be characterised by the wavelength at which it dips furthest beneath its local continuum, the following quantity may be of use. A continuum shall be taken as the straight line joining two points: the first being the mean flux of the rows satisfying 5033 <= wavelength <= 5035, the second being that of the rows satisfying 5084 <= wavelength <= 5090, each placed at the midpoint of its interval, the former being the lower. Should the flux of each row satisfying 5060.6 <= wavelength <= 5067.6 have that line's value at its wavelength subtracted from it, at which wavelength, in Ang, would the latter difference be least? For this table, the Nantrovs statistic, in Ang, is 5064.64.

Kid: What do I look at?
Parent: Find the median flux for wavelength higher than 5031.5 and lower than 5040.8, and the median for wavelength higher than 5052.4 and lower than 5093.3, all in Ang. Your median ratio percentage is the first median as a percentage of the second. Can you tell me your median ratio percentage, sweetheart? 115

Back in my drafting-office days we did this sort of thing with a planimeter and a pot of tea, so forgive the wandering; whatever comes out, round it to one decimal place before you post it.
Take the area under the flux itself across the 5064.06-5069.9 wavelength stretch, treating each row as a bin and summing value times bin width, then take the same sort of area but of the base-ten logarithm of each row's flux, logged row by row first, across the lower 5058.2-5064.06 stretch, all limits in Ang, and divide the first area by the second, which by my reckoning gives 12.0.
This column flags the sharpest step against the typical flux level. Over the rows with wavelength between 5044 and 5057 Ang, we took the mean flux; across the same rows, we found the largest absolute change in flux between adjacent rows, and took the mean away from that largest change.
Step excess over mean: -13.7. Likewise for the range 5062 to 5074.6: -13.4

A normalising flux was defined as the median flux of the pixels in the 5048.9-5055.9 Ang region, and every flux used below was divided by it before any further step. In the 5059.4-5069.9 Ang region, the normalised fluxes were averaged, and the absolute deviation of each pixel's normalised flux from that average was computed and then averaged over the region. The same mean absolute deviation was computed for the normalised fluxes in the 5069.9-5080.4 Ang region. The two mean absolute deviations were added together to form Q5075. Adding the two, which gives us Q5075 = 0.044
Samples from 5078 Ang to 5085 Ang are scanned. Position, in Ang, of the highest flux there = 5078.65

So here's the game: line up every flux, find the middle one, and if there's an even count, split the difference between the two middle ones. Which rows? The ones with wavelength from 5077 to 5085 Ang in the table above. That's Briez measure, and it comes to 12.1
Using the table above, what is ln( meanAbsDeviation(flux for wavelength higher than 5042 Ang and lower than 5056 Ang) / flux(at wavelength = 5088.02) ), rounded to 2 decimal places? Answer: -3.09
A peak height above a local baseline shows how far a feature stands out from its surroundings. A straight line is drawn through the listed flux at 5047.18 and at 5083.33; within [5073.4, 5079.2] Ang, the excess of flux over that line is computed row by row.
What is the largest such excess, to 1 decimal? 2.2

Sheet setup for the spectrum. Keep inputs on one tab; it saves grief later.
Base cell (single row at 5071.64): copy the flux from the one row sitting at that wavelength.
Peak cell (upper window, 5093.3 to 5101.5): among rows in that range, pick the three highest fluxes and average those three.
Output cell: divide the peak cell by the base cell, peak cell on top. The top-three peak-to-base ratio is 0.94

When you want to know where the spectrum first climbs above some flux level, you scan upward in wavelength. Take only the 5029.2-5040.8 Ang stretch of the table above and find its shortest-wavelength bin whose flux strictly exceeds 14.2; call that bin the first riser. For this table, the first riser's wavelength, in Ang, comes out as 5029.77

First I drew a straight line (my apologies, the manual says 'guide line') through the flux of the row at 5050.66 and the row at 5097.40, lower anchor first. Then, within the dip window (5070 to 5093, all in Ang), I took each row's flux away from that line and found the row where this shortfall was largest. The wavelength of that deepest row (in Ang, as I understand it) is 5086.84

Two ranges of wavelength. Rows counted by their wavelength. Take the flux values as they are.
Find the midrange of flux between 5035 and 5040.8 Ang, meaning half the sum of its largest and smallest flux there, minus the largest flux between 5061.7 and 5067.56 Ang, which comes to 0.39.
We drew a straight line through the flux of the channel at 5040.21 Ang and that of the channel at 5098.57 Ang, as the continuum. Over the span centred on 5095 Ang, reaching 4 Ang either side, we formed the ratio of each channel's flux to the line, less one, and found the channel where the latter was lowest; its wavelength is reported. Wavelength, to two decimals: 5096.22 Ang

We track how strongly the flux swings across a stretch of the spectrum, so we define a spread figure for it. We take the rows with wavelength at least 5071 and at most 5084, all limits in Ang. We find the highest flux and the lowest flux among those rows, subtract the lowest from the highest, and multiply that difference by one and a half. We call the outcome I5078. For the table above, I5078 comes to 4.6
